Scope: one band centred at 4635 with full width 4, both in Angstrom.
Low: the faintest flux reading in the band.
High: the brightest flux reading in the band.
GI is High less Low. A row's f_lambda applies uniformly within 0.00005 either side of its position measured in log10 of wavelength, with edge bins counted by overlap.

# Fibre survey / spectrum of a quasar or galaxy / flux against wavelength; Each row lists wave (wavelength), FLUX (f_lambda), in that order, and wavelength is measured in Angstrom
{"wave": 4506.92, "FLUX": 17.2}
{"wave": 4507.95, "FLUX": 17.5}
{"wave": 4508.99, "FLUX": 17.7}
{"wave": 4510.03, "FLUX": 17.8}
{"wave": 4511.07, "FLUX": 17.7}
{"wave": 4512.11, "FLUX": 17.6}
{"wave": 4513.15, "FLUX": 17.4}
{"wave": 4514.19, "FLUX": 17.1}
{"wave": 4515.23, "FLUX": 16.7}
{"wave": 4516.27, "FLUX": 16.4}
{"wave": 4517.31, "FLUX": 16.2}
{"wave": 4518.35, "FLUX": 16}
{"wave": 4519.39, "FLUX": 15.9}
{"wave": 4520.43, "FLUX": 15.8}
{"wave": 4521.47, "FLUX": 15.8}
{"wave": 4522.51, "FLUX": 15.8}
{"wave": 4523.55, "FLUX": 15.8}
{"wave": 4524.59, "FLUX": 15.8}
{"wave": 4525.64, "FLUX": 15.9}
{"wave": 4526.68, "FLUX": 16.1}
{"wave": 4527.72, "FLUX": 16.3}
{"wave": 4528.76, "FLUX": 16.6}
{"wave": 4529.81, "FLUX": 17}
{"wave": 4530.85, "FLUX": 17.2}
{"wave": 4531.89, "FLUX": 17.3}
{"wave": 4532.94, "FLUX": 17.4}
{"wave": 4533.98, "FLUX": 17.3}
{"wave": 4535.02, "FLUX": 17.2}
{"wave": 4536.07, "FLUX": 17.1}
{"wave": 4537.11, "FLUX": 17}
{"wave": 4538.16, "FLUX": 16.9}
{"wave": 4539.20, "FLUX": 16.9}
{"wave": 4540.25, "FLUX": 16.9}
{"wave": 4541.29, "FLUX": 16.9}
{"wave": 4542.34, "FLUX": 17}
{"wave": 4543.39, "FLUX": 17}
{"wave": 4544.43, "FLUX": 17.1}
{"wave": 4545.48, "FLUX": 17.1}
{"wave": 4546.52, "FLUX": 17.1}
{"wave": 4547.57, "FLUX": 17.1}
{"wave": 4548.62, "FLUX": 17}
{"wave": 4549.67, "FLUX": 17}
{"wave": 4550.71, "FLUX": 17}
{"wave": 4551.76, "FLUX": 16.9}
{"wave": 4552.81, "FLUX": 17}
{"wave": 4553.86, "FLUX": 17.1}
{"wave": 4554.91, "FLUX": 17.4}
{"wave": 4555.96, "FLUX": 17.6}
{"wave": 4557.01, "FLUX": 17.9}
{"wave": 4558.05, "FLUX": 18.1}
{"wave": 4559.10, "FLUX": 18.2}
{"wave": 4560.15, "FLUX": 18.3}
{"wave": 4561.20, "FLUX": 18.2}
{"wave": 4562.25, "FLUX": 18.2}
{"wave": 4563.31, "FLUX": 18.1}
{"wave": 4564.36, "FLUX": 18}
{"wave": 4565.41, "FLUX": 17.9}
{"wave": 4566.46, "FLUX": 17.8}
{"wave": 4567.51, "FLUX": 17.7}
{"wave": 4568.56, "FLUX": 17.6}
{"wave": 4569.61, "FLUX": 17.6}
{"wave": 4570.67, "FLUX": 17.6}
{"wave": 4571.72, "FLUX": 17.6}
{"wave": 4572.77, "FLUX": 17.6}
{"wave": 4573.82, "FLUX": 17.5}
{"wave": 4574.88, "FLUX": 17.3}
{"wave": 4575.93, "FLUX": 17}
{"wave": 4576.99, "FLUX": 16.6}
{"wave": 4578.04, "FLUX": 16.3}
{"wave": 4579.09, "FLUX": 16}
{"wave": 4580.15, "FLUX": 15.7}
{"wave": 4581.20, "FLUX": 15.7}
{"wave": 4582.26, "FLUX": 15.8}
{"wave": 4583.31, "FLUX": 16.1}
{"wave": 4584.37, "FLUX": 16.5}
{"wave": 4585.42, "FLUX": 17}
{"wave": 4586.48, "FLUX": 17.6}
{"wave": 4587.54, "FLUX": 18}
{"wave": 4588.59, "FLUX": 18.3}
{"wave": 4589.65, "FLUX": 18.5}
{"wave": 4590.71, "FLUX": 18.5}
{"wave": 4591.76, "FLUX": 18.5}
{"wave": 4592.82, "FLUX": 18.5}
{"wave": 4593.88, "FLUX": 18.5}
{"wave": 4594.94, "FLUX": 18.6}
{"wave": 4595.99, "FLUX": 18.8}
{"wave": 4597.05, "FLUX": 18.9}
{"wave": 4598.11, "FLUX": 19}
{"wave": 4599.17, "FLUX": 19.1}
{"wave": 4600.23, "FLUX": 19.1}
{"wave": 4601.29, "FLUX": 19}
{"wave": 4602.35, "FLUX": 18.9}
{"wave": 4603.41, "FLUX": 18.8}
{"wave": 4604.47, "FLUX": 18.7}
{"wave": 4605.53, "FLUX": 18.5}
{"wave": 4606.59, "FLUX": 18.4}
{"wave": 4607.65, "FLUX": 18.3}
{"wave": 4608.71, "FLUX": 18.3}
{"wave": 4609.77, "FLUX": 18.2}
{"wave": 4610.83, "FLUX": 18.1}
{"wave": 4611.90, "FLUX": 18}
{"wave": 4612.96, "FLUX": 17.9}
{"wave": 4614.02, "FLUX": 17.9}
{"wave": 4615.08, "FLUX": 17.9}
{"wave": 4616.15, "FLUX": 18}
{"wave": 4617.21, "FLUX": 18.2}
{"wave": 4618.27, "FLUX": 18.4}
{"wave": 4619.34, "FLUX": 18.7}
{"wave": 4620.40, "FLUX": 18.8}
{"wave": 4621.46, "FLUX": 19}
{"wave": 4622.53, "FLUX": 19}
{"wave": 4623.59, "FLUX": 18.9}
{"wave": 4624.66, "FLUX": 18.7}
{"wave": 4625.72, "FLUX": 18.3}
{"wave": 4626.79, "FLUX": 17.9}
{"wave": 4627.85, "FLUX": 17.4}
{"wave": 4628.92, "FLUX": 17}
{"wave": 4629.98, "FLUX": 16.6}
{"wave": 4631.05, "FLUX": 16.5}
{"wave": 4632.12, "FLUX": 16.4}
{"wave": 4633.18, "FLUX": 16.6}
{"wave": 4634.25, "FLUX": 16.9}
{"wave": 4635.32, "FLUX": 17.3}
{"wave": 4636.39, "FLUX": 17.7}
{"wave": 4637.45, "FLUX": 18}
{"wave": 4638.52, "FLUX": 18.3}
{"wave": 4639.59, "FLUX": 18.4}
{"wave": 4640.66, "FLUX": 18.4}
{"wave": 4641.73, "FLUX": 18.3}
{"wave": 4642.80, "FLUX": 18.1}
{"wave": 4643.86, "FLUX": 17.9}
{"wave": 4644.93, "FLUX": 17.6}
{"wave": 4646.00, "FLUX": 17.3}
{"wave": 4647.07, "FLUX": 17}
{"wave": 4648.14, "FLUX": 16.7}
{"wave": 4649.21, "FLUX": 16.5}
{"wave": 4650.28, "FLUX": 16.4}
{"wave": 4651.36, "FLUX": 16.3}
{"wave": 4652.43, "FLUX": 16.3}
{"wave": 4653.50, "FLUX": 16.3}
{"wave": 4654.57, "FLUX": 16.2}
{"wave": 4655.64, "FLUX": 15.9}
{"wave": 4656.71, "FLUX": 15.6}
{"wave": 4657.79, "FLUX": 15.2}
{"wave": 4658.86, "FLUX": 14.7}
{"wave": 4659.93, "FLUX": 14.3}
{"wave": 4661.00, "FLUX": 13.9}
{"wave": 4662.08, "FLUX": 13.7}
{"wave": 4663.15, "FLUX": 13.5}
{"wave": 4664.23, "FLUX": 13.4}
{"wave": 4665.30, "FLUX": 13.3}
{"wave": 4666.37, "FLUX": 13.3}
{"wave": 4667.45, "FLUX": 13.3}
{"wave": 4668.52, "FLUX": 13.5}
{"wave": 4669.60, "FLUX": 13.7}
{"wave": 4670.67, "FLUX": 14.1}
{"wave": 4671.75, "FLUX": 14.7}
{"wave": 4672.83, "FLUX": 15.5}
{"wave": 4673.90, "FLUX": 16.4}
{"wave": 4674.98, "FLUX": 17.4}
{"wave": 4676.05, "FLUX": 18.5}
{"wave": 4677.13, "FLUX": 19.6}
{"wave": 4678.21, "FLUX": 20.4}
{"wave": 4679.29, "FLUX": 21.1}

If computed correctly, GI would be 1.1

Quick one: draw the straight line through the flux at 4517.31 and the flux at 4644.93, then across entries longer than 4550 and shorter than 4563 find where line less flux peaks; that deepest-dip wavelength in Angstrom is 4551.76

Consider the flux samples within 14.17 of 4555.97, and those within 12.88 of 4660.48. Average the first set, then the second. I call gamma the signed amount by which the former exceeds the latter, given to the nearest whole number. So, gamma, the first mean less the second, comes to 3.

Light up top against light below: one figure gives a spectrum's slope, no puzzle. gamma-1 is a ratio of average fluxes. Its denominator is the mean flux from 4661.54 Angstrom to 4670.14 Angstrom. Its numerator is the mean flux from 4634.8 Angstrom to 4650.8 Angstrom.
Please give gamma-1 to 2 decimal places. 1.31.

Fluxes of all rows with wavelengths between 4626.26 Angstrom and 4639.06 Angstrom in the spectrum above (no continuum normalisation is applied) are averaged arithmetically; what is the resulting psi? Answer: 17.22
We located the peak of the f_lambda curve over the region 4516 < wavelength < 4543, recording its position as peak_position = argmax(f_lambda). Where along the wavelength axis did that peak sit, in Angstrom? 4532.94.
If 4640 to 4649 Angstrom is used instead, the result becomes 4640.66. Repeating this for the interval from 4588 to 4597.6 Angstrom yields 4597.05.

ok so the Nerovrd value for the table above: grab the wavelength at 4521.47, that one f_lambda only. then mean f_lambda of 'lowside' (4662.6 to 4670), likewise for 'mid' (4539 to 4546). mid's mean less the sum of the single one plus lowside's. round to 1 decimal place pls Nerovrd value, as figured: -12.2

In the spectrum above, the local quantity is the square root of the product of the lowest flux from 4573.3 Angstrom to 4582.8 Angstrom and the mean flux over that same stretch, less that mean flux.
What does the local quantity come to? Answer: -0.37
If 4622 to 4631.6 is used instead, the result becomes -0.67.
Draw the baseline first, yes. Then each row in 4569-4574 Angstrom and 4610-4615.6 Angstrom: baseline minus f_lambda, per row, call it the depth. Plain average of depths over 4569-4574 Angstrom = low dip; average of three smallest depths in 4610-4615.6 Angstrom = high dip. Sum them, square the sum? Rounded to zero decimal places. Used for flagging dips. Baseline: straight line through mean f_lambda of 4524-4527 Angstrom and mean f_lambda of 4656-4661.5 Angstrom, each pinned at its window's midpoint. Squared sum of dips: 24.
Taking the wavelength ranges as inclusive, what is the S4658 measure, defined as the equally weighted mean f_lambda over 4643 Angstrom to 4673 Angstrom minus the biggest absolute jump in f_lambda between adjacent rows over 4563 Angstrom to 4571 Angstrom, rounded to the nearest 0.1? 15.1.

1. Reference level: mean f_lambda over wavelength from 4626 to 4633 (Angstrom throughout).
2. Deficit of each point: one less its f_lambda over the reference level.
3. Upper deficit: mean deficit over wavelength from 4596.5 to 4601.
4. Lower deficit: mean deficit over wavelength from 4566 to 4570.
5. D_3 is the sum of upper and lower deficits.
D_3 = -0.16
